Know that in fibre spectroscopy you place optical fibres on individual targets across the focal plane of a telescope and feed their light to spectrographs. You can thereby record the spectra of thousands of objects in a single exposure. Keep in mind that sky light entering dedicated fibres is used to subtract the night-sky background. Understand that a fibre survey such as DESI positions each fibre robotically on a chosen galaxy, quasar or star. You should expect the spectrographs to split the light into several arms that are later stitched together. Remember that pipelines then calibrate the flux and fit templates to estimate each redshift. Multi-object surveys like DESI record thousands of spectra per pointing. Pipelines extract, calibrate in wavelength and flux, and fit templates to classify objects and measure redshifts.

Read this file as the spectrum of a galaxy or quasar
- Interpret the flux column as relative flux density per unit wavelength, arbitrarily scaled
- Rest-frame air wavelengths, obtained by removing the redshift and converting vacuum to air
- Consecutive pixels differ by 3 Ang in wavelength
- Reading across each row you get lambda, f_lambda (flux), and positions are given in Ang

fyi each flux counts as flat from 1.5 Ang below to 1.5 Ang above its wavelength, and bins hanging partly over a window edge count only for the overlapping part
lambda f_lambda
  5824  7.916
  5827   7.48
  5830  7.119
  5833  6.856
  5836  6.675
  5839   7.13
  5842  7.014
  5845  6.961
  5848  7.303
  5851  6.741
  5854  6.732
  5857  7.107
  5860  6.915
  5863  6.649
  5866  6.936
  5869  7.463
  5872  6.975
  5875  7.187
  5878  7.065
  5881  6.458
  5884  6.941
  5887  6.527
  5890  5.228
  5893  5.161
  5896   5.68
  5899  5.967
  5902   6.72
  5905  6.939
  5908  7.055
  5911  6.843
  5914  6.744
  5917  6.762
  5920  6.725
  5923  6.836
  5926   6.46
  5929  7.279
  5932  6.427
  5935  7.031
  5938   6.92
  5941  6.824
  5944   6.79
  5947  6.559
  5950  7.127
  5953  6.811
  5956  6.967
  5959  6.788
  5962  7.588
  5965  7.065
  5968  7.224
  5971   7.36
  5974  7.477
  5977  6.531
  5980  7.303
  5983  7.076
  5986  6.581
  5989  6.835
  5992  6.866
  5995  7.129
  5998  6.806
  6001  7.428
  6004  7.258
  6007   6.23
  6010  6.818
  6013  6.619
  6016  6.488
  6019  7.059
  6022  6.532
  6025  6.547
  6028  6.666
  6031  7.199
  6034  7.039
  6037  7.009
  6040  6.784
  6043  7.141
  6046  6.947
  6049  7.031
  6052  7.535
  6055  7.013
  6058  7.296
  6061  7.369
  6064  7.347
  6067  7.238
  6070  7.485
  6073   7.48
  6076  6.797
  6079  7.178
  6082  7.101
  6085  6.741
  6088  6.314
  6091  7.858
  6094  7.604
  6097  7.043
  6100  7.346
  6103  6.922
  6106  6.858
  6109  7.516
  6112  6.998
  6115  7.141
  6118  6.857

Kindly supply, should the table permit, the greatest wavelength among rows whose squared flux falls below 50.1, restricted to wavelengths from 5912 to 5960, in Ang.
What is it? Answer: 5959 Ang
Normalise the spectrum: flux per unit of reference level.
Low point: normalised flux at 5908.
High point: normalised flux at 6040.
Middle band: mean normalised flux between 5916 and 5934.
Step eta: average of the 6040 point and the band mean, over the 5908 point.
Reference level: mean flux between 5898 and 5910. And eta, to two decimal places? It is 0.96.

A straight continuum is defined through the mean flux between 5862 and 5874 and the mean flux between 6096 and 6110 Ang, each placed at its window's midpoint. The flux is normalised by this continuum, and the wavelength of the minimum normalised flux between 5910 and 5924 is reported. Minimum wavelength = 5920 Ang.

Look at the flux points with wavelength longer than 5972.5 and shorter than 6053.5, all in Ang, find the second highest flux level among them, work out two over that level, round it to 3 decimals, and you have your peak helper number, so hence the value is 0.267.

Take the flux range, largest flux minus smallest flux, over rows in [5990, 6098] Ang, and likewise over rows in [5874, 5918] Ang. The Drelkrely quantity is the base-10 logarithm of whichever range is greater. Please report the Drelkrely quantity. 0.31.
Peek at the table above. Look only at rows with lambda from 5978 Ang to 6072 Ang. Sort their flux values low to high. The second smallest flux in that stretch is 6.488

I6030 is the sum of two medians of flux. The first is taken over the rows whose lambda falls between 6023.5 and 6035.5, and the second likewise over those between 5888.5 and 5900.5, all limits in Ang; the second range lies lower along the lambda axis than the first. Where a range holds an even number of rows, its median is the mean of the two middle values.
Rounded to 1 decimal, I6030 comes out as 12.3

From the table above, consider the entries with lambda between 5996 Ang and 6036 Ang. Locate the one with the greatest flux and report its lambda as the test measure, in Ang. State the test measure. 6001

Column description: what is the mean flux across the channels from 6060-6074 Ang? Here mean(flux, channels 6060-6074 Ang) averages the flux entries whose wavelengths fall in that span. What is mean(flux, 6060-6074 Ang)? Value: 7.38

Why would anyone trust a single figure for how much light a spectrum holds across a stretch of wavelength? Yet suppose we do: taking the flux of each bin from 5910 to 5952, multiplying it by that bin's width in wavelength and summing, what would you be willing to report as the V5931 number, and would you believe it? 286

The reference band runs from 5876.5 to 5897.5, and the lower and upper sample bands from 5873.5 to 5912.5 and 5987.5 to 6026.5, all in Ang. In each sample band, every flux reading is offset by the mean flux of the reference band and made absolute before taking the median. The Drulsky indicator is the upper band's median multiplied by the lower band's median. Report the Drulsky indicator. 0.52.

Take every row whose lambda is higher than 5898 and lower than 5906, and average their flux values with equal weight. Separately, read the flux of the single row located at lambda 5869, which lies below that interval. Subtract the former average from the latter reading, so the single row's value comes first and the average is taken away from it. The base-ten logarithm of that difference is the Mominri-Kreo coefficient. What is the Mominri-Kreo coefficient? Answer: -0.04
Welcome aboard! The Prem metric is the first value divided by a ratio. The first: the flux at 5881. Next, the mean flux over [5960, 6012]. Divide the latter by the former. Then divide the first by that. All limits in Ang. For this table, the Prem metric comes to 5.9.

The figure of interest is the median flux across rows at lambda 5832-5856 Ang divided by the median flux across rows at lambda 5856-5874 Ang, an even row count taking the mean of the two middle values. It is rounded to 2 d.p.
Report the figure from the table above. 0.99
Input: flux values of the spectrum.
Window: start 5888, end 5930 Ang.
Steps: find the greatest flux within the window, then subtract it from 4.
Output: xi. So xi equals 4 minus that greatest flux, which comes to -3.28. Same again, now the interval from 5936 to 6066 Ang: -3.59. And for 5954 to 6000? -3.59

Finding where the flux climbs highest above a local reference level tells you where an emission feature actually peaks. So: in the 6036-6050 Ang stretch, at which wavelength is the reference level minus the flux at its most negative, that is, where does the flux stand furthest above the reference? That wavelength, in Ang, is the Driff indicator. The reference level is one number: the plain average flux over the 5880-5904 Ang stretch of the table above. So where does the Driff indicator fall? 6043 Ang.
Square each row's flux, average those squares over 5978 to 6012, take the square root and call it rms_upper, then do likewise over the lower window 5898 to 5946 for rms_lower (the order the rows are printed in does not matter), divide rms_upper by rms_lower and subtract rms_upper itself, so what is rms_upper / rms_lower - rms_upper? -5.92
